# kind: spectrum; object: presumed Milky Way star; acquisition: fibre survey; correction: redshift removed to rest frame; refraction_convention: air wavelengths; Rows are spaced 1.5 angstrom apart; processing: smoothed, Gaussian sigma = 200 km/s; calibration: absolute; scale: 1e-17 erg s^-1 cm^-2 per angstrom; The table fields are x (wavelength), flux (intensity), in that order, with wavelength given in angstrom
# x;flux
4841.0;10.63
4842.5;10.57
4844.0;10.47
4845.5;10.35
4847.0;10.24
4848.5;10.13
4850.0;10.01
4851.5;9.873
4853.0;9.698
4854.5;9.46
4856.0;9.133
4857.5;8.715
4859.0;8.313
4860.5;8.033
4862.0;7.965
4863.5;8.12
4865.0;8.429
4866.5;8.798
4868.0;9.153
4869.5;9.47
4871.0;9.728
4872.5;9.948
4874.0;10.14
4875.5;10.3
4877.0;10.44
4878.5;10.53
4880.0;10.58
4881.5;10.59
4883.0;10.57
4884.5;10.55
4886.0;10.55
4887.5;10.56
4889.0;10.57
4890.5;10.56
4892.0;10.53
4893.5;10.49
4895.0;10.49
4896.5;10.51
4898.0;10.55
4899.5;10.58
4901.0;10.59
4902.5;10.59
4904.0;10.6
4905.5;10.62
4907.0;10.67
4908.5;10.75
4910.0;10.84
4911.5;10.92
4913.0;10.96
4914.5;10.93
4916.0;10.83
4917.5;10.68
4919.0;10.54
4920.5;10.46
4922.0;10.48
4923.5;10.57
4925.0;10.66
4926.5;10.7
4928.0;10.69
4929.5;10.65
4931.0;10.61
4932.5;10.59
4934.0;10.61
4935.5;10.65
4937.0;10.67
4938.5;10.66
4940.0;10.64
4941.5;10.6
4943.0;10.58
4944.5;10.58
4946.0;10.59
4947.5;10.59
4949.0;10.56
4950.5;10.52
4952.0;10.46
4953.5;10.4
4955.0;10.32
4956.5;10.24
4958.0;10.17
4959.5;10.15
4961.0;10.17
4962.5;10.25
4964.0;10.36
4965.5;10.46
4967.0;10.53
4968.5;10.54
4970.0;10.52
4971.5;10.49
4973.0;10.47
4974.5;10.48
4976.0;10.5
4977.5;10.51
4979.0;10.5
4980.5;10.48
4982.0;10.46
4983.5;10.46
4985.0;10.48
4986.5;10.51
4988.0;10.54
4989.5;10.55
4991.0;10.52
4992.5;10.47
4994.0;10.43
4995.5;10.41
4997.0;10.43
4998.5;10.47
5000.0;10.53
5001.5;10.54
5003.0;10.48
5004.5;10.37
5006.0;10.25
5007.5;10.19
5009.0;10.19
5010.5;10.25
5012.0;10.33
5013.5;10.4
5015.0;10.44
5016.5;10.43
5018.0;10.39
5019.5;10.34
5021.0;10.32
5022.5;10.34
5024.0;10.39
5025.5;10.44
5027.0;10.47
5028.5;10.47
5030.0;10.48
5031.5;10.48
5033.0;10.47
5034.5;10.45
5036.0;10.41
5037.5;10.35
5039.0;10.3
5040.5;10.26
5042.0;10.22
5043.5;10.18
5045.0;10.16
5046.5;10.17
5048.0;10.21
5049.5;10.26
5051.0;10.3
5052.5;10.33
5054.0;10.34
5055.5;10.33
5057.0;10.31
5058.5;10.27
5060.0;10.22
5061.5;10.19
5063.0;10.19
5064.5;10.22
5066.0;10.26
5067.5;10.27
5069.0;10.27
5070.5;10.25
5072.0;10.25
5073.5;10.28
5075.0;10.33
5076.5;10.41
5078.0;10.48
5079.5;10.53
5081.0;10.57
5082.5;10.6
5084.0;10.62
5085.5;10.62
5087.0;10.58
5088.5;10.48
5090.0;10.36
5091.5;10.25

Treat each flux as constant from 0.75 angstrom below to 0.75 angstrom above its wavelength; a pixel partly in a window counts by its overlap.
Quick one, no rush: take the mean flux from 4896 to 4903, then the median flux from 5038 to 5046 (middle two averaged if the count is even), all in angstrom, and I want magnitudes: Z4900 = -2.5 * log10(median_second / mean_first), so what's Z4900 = 0.04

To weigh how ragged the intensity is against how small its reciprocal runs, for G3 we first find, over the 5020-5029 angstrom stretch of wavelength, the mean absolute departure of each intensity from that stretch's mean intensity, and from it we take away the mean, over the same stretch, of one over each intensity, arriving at -0.04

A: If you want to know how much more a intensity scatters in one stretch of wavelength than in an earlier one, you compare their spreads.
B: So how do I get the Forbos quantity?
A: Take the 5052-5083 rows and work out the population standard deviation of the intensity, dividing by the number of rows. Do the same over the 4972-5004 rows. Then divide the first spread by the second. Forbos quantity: 3.2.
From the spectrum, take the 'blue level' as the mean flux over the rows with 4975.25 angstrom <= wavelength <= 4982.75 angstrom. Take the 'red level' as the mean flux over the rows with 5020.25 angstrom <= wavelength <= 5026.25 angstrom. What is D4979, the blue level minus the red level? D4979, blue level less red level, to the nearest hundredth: 0.12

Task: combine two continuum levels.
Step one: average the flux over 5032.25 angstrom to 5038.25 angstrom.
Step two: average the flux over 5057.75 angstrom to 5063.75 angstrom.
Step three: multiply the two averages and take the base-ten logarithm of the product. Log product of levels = 2.03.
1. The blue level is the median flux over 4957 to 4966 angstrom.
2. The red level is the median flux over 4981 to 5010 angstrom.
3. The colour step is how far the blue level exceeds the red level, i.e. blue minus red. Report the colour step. -0.26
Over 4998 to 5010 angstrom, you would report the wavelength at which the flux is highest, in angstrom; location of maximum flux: 5001.5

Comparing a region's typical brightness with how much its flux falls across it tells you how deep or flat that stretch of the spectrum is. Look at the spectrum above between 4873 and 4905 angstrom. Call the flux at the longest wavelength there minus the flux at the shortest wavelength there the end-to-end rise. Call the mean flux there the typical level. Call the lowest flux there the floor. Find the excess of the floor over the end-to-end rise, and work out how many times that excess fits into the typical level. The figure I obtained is 1.09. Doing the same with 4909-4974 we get 1.00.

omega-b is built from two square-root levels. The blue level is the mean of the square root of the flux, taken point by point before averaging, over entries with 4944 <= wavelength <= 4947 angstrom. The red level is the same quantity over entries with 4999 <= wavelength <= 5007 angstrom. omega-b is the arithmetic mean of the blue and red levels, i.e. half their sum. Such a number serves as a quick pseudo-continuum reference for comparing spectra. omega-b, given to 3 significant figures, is 3.24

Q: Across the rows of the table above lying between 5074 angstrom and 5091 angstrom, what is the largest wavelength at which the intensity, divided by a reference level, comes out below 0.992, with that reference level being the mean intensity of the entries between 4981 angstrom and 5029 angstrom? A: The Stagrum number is 5075.0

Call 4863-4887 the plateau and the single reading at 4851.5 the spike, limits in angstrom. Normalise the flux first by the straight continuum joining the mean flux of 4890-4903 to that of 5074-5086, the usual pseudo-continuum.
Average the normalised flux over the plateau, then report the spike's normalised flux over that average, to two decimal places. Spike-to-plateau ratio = 1.00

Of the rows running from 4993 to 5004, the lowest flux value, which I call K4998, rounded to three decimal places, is 10.410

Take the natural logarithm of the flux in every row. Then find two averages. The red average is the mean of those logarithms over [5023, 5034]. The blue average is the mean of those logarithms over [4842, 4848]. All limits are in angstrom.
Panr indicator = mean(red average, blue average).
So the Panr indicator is 2.34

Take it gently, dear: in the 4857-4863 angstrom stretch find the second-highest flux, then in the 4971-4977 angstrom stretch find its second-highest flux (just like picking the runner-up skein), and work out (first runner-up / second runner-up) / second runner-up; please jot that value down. 0.076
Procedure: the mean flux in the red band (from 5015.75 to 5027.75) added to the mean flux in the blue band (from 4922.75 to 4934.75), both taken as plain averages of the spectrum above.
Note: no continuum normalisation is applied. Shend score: 21.0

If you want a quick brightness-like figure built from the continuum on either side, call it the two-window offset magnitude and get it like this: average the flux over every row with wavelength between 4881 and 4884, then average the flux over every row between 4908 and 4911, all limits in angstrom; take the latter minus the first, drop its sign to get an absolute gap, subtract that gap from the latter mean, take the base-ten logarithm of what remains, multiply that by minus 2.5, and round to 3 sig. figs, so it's -2.56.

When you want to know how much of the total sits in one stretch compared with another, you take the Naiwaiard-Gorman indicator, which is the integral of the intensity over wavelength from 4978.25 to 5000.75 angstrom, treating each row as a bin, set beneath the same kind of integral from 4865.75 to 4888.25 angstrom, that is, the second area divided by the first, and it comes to 1.0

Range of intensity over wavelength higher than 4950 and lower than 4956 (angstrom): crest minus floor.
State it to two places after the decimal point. 0.20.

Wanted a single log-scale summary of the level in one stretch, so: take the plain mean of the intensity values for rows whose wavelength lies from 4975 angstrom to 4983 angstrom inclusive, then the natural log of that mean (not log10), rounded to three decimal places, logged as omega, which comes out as 2.350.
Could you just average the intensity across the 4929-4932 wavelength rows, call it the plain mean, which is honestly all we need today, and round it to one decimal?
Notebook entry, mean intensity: 10.6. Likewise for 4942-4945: 10.6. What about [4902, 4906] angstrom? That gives 10.6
